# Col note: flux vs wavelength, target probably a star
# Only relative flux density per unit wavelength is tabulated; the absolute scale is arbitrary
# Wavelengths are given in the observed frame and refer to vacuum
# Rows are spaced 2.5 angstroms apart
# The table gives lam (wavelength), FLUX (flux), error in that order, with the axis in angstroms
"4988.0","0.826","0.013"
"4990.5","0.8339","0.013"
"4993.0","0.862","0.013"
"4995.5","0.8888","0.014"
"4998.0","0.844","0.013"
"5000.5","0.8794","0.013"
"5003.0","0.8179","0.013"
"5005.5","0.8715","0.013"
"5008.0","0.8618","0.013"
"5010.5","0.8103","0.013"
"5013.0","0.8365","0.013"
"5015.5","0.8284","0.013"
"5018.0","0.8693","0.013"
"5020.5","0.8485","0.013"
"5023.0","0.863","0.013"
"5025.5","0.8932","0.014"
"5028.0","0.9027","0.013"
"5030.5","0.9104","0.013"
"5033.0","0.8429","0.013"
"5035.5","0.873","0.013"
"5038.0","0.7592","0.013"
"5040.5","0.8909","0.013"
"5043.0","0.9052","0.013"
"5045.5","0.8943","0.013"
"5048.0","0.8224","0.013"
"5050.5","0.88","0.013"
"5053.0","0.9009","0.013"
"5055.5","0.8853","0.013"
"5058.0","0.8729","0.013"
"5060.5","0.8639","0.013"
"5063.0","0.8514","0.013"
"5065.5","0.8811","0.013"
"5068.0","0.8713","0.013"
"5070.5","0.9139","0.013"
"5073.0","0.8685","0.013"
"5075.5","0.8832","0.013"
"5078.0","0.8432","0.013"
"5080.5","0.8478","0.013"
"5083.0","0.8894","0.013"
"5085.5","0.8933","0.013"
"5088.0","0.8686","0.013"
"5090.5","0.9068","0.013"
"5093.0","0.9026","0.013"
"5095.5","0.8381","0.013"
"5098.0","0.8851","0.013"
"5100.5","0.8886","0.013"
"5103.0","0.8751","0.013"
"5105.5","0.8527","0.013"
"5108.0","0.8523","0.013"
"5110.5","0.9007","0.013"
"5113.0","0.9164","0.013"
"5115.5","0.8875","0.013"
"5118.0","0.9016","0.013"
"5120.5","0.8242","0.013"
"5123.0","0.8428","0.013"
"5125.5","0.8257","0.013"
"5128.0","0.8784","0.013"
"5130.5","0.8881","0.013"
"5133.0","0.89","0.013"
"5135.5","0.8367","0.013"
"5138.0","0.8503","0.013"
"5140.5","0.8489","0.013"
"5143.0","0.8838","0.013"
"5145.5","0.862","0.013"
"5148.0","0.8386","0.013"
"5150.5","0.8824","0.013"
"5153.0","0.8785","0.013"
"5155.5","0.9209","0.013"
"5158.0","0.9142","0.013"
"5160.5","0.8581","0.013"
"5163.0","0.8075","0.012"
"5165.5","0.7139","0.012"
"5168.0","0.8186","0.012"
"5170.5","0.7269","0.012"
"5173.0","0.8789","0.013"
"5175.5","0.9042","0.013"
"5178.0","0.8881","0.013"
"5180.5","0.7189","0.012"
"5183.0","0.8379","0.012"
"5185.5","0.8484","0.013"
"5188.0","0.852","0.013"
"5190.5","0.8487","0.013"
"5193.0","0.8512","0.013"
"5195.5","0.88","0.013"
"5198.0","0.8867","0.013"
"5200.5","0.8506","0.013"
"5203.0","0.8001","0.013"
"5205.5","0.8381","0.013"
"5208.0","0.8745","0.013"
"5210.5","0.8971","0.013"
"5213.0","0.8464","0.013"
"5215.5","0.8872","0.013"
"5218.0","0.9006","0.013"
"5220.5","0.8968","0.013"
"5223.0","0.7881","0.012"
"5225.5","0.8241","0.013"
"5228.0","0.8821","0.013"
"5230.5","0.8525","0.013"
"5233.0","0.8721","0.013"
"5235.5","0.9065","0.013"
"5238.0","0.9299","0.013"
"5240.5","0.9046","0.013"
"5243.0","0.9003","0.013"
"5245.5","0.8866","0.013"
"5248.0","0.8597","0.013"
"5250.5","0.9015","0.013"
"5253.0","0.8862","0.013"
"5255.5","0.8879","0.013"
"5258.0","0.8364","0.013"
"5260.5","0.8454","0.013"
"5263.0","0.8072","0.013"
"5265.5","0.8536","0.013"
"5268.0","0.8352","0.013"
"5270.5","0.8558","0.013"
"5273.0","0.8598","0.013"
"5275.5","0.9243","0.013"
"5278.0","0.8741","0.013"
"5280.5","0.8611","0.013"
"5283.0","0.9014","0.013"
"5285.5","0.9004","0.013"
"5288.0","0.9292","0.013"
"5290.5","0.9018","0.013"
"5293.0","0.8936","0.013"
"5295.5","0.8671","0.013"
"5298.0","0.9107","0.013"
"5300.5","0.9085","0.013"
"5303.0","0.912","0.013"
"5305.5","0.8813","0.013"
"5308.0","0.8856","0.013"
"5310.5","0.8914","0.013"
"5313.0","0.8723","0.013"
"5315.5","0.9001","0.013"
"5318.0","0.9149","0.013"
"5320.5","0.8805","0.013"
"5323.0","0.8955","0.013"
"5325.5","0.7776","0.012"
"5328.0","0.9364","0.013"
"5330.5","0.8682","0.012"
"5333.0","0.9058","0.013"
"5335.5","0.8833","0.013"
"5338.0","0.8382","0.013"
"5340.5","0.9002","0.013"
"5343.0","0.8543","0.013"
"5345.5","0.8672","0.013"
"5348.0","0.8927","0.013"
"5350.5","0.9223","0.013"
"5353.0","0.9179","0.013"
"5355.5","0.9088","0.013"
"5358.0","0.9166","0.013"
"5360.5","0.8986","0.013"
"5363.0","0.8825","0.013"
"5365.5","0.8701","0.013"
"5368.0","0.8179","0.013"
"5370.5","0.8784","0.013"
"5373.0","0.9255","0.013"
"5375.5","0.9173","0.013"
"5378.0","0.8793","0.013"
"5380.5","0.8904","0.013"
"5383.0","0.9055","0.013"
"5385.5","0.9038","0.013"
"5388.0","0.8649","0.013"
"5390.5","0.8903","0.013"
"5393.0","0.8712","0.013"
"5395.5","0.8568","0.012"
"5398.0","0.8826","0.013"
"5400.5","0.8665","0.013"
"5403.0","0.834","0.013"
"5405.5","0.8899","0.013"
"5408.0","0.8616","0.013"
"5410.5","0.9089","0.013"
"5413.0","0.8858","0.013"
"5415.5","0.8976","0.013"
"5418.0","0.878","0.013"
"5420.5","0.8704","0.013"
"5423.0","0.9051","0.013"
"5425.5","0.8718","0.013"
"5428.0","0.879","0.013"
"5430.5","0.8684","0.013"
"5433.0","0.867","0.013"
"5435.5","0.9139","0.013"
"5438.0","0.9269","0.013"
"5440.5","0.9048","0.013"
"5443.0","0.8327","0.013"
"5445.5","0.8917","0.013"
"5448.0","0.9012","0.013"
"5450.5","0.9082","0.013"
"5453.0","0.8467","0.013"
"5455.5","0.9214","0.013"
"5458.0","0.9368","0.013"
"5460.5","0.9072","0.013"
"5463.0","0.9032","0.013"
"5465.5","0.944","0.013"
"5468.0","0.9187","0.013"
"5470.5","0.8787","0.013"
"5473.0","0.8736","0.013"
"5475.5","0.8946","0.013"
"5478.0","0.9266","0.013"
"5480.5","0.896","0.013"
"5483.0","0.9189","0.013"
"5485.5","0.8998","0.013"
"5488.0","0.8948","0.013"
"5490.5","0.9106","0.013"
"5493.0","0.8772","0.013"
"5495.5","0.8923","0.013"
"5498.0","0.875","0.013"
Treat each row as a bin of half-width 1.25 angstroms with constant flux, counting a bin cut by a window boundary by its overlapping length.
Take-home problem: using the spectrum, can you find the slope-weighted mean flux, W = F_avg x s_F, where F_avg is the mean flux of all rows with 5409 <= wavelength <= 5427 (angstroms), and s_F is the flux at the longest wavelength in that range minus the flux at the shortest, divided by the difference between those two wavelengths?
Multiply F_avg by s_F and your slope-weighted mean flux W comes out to -0.002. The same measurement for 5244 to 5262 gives -0.002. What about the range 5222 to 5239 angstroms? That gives 0.008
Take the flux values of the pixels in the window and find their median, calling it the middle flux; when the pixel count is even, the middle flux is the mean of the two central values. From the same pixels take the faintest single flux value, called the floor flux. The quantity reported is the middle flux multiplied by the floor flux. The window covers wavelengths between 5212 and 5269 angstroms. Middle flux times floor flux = 0.695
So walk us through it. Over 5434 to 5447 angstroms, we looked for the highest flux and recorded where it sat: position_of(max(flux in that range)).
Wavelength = 5438.0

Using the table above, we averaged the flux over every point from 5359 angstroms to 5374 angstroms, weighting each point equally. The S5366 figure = 0.879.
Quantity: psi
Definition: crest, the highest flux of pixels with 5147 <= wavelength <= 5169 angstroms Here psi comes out 0.9209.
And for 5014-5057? 0.9104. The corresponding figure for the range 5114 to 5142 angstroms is 0.9016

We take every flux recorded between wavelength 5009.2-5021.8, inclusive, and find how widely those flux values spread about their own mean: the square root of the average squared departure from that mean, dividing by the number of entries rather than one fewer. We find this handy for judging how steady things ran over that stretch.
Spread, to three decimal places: 0.020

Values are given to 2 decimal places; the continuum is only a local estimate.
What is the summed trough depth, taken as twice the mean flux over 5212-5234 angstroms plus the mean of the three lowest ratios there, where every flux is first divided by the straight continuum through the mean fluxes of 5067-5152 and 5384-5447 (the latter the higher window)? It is 2.90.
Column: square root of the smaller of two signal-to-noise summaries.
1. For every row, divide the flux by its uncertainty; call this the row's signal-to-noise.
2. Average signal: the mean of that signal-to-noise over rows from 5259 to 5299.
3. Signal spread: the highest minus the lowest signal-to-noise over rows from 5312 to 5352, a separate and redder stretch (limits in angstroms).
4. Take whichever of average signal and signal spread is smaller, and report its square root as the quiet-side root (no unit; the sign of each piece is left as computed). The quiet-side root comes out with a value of 2.81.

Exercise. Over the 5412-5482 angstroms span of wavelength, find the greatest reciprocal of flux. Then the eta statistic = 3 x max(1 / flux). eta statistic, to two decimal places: 3.60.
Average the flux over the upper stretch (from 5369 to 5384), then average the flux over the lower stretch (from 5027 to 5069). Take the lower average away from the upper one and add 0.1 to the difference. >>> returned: 0.13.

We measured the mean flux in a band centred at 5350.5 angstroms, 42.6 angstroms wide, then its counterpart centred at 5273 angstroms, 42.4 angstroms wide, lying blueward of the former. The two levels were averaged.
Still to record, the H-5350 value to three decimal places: 0.879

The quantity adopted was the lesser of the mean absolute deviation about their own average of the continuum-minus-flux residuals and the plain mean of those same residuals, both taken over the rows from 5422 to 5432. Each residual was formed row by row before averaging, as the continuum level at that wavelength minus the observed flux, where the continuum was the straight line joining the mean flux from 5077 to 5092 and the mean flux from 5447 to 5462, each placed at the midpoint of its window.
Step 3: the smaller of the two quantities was 0.012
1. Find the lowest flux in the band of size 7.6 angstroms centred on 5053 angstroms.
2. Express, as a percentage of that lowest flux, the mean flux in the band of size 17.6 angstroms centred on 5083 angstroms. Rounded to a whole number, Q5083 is 100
